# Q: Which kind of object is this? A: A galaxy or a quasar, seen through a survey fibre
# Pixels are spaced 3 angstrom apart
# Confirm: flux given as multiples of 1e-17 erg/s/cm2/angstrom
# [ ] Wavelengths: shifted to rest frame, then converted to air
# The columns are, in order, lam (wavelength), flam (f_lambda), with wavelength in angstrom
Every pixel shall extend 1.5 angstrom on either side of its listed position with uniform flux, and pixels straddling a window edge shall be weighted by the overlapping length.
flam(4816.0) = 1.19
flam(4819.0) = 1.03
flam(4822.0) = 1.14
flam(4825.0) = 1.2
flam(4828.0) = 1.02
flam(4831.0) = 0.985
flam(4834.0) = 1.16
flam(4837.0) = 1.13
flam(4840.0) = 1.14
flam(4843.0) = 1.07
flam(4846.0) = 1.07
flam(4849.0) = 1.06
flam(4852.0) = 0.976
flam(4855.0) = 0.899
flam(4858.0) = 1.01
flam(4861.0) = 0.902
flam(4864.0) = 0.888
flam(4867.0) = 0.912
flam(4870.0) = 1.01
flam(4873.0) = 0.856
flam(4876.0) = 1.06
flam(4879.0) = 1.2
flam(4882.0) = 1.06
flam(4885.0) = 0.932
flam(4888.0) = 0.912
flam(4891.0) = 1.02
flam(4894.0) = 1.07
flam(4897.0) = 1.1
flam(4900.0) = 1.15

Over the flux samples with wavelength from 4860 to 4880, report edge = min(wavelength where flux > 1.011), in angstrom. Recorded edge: 4876.0 angstrom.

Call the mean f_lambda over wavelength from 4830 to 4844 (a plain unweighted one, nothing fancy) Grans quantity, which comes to 1.10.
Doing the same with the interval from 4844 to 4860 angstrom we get 1.00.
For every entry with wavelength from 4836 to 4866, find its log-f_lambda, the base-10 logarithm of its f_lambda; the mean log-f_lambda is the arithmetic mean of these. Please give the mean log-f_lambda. 0.00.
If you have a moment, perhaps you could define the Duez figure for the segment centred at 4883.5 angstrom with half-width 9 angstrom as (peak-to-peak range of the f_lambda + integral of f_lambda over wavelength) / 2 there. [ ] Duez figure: 9.4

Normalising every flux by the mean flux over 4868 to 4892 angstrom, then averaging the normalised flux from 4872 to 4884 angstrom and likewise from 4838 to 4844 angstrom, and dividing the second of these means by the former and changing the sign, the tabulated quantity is -1.06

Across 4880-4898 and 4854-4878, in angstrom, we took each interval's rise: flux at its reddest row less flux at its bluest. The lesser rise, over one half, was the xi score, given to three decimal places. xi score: 0.080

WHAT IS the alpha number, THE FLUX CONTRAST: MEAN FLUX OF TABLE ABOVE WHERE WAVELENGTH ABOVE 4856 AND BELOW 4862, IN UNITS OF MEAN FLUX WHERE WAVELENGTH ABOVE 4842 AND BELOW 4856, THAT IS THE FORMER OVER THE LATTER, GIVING 0.94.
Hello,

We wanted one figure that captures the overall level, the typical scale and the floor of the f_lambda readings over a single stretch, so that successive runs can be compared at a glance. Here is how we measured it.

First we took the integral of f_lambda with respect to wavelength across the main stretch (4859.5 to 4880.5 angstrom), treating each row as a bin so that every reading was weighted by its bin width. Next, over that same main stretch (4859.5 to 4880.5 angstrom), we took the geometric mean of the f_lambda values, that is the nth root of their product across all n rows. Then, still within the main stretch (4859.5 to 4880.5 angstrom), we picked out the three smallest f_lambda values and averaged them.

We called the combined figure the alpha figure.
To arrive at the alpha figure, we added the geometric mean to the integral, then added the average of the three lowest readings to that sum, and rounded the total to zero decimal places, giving 22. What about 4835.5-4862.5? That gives 30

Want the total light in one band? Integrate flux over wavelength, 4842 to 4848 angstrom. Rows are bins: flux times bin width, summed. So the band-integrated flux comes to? 6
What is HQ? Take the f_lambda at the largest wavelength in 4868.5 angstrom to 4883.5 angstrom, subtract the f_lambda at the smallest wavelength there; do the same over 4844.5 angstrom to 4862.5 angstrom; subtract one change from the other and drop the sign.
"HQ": 0.22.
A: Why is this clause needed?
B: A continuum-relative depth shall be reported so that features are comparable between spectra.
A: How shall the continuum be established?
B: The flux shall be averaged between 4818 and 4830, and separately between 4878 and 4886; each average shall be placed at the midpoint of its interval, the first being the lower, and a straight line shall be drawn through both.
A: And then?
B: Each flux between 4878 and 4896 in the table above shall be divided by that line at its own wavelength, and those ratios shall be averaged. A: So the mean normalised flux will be 0.97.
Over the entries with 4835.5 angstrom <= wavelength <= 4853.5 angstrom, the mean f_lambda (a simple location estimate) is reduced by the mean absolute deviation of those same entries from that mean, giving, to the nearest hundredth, 1.03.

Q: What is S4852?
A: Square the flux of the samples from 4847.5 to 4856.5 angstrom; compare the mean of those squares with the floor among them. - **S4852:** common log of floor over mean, -0.08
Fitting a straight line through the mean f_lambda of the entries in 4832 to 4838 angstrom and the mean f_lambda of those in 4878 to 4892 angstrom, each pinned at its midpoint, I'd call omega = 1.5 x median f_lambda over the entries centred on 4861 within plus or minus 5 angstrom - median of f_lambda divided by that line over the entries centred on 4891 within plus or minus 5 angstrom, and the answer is 0.34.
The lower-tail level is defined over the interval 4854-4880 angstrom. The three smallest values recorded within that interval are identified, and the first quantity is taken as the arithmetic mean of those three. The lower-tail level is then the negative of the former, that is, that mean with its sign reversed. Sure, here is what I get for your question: -0.88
